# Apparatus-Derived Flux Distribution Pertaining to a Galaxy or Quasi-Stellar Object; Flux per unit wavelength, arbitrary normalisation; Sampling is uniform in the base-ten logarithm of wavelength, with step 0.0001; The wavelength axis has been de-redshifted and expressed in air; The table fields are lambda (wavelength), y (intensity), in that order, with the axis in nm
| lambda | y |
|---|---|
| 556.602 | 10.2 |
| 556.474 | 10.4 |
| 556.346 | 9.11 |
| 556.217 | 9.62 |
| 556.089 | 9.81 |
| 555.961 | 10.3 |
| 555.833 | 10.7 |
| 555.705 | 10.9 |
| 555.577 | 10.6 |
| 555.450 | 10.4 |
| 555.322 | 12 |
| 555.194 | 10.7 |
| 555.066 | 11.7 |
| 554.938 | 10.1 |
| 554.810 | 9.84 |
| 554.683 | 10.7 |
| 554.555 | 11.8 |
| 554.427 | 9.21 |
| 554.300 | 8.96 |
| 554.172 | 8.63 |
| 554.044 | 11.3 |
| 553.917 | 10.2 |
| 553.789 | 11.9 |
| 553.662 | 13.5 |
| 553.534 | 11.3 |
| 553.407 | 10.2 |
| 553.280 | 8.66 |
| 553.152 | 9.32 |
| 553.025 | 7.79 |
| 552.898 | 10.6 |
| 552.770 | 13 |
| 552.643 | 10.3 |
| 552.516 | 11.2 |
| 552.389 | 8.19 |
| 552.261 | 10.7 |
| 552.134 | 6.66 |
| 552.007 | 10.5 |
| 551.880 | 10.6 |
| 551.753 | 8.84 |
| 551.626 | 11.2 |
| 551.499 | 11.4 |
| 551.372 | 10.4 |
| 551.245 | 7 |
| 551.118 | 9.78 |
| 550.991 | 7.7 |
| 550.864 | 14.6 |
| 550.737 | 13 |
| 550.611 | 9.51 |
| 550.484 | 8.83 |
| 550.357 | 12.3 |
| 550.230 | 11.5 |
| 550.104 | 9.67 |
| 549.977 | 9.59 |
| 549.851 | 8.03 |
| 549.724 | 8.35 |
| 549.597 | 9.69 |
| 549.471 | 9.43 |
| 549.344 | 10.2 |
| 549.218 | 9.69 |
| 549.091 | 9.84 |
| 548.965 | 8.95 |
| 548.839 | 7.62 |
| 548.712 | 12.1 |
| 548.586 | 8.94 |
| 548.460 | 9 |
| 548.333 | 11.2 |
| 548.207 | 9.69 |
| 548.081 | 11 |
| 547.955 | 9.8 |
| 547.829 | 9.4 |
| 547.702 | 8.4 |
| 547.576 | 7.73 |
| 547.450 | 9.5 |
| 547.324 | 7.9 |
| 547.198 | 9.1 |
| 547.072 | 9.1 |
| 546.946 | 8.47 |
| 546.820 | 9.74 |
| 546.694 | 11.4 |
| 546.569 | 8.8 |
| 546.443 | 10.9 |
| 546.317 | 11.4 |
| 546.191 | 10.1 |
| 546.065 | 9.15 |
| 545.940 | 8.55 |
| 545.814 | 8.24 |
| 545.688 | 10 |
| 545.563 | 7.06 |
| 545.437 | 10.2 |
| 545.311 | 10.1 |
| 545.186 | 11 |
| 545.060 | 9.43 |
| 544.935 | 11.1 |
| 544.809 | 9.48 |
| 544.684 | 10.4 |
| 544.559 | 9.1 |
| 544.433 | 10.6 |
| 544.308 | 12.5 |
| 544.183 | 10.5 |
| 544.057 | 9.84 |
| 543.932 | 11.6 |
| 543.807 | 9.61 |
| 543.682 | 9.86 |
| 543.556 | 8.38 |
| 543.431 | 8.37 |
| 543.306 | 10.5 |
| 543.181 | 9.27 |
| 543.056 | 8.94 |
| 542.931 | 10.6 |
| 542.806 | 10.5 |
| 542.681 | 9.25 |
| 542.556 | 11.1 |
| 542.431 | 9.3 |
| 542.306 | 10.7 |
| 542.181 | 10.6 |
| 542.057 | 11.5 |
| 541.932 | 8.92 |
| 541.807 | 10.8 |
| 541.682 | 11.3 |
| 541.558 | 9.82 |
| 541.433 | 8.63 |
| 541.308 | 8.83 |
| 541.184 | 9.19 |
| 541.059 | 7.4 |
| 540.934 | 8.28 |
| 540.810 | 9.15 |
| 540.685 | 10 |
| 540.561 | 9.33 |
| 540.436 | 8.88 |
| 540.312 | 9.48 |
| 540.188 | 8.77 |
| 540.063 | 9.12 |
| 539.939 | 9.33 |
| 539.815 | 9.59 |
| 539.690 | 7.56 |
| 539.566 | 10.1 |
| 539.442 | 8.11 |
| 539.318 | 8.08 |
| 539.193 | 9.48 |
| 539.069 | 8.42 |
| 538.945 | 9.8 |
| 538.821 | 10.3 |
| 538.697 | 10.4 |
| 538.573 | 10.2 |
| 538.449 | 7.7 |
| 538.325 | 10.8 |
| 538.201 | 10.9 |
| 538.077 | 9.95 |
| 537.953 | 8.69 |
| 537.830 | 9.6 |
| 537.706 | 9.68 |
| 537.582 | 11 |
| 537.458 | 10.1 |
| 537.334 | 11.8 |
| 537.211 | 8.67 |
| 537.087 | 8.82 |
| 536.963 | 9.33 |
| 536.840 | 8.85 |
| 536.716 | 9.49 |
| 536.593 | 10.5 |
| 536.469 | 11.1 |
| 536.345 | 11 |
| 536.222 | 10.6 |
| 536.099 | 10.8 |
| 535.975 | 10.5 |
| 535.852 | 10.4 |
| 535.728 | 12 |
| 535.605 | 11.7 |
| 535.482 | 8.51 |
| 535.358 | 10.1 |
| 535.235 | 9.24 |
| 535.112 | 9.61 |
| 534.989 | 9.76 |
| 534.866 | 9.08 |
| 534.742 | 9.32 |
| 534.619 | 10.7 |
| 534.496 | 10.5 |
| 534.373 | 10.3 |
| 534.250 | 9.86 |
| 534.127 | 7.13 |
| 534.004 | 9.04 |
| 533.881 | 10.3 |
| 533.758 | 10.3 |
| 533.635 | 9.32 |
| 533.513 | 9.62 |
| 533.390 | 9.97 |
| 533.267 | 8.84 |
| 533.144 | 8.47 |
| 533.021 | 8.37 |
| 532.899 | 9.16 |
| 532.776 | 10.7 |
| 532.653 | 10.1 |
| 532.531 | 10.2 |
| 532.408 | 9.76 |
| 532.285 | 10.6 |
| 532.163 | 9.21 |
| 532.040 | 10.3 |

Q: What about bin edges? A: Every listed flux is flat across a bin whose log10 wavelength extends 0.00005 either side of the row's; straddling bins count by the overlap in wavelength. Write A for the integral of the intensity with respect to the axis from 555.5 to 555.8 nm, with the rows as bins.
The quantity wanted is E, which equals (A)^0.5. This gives 1.80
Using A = 3.2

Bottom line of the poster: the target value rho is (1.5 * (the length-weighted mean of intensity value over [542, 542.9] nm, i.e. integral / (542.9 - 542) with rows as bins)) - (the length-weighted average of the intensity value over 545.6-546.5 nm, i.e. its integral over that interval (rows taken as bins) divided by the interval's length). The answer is 6.0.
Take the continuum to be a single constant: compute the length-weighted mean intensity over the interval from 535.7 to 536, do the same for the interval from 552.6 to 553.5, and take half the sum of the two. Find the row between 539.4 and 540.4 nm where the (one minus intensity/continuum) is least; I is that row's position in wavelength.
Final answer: 539.566 nm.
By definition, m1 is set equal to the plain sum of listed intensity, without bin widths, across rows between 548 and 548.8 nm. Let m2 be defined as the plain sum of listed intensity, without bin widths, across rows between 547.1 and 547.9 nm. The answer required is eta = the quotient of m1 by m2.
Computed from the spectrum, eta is 1.19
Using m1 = 61.9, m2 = 52.0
